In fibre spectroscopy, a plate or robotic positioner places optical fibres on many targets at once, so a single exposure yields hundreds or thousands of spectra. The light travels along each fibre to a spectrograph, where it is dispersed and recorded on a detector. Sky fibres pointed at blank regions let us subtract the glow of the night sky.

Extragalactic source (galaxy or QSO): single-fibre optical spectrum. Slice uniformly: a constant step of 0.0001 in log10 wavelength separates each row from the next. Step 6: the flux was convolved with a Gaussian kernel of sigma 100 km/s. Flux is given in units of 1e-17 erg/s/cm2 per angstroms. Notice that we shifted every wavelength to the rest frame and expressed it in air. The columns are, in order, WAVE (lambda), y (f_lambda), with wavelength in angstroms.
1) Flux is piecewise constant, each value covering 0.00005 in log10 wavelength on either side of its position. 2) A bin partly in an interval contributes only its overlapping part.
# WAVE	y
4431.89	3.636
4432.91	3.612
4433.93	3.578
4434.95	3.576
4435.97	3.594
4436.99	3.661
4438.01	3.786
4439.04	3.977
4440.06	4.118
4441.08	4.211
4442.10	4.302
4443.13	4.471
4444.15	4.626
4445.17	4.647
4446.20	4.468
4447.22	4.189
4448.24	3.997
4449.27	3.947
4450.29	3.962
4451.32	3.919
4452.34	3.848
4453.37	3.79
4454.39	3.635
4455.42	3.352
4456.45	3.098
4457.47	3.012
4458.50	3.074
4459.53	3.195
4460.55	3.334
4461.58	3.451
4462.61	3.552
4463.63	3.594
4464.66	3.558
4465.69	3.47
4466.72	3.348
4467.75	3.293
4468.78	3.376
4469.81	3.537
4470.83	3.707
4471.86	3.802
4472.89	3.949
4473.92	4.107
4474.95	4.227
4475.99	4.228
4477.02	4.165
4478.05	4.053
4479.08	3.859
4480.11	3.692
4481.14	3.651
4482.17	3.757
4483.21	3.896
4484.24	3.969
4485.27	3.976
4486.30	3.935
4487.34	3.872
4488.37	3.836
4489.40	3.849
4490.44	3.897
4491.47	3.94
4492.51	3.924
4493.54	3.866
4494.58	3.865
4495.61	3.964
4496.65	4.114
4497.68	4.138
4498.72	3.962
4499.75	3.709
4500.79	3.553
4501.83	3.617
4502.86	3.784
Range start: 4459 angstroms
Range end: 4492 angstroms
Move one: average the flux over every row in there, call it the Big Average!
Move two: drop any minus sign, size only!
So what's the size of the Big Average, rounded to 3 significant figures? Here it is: 3.75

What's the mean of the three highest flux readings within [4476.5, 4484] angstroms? 4.04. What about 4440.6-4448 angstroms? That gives 4.58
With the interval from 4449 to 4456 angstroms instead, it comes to 3.94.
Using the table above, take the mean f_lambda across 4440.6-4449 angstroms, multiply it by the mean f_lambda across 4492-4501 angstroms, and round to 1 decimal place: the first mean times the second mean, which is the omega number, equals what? 17.0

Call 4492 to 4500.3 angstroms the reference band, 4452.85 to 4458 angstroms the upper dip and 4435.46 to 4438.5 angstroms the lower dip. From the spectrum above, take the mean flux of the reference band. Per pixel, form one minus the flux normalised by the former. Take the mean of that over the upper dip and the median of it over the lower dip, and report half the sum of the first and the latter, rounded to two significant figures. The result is 0.11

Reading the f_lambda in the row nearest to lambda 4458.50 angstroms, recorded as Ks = 3.074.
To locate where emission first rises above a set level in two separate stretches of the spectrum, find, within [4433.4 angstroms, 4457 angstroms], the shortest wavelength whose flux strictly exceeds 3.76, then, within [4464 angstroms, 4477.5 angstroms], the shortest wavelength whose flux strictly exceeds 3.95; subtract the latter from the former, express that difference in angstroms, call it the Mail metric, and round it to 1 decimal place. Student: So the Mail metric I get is -35.9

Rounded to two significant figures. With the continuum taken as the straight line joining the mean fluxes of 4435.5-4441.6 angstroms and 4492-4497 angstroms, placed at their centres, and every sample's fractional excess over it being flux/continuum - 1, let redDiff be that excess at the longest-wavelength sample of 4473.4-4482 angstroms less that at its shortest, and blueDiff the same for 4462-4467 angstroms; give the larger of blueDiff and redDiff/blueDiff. 2.2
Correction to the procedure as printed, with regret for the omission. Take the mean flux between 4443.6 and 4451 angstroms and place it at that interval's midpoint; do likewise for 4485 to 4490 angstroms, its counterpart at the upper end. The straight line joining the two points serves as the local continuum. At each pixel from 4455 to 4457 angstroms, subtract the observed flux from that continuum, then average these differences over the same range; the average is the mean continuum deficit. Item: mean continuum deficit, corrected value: 1.0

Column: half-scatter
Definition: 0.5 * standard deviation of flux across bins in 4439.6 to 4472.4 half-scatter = 0.23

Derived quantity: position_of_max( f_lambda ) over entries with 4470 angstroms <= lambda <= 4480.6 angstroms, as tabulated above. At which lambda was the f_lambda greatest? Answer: 4475.99 angstroms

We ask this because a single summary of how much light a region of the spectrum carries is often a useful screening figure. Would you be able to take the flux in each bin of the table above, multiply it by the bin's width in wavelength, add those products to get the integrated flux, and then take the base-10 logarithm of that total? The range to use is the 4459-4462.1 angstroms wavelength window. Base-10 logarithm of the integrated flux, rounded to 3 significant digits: 1.01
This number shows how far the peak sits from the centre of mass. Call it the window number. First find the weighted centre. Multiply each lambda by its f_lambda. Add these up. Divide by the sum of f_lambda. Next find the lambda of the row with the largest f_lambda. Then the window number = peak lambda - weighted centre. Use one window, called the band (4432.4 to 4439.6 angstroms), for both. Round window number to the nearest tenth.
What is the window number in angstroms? 3.0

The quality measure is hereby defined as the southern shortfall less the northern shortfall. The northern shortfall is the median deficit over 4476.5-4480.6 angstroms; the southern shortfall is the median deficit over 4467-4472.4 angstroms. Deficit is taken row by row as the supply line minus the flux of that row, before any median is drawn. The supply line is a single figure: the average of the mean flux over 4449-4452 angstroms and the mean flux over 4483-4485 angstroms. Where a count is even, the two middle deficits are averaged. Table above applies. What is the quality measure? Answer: 0.42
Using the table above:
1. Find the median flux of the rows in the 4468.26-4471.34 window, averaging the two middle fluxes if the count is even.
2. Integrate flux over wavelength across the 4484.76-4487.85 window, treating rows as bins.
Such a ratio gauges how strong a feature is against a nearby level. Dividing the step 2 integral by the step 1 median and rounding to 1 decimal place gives 3.4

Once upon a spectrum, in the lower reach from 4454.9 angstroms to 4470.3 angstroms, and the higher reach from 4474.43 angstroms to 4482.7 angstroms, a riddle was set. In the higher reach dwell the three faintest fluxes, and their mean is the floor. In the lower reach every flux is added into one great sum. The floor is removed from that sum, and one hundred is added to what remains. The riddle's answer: 147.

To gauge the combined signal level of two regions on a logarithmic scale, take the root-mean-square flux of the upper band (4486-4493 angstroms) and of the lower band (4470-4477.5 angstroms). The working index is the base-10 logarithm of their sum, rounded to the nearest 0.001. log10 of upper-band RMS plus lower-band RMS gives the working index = 0.899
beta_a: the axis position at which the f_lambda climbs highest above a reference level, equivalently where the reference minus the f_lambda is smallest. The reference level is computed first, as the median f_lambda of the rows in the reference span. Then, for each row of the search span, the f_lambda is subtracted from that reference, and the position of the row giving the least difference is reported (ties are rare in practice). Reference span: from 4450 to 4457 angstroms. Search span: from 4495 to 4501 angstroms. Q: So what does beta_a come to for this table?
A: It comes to 4497.68 angstroms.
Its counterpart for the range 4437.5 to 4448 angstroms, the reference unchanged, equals 4445.17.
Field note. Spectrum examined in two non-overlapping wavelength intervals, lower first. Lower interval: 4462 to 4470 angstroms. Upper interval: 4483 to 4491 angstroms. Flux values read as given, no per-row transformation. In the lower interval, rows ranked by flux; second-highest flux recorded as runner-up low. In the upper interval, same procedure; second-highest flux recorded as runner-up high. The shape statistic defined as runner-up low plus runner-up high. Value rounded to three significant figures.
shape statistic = 7.53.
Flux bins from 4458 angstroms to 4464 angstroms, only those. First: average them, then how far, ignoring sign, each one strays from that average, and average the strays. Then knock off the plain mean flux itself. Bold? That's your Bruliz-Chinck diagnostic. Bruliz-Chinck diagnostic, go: -3.20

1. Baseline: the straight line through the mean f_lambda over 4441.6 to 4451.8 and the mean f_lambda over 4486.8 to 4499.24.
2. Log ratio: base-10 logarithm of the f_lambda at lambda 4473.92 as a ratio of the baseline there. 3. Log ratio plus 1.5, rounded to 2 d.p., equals 1.50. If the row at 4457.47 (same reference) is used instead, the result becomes 1.36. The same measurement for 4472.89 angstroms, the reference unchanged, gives 1.49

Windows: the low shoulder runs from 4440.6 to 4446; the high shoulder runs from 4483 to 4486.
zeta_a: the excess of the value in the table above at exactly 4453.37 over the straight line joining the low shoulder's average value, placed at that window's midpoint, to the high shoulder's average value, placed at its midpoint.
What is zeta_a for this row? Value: -0.54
